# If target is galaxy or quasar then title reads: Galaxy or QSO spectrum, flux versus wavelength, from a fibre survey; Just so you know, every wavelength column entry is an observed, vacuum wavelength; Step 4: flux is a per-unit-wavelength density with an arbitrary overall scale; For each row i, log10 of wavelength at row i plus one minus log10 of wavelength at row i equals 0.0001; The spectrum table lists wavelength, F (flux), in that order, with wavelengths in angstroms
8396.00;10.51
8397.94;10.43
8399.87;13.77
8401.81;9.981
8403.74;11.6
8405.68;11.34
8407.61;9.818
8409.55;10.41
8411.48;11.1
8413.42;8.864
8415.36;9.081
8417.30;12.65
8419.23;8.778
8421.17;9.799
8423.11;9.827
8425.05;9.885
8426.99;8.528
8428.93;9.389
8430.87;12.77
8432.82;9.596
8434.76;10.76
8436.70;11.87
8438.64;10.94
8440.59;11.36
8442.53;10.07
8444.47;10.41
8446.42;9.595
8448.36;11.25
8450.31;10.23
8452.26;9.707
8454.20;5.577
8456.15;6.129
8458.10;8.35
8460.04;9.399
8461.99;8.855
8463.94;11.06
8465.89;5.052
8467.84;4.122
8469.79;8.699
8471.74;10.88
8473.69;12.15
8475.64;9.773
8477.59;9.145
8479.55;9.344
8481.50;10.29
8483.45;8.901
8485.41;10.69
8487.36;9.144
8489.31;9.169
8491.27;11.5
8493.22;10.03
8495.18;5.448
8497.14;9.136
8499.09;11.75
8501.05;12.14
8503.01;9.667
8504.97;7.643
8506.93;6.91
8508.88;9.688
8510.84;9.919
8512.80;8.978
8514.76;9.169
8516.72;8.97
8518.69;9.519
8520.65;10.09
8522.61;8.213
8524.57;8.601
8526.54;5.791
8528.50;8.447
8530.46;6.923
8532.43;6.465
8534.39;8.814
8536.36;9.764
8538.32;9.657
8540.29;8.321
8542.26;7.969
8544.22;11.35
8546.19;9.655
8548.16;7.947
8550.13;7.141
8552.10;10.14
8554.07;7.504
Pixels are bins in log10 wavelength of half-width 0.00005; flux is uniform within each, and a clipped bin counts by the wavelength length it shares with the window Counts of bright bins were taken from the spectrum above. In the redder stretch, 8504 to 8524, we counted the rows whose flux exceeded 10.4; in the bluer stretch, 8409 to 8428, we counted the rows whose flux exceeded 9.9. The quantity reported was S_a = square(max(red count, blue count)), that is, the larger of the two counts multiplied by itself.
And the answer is 9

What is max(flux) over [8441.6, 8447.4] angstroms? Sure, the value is 10.41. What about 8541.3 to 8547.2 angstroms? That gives 11.35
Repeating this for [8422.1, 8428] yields 9.885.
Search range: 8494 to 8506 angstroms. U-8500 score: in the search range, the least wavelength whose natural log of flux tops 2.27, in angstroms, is 8499.09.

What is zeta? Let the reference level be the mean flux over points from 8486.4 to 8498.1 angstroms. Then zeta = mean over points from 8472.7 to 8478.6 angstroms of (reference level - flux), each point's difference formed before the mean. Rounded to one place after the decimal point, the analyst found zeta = -1.3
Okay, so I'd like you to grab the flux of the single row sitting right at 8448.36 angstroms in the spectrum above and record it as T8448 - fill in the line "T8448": 11.25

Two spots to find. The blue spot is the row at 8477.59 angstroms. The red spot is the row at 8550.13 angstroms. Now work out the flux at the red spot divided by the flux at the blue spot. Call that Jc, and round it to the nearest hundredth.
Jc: 0.78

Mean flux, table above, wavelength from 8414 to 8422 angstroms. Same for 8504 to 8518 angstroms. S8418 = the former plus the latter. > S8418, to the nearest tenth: 18.8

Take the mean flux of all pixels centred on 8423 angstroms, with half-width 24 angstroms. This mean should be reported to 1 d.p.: 10.5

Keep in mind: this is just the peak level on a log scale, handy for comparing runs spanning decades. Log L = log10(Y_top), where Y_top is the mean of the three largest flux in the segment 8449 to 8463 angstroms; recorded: 0.99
